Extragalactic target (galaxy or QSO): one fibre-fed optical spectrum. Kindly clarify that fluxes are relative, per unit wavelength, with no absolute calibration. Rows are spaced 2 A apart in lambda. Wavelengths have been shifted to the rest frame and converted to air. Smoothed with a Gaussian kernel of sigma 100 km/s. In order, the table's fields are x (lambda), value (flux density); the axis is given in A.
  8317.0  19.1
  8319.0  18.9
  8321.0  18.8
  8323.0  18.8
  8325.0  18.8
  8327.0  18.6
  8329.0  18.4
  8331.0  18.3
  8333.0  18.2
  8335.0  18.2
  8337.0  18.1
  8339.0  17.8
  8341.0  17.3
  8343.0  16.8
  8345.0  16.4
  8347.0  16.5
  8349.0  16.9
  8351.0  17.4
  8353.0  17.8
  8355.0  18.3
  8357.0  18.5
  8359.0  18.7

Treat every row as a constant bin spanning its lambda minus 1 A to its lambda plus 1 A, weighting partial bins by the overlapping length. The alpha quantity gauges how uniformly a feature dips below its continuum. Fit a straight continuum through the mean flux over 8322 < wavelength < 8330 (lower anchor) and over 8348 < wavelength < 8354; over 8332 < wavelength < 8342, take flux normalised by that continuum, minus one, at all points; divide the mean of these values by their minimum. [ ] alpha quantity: 0.3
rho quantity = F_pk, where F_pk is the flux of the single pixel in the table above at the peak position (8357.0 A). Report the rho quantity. 18.5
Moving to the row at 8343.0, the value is 16.8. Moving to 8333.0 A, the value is 18.2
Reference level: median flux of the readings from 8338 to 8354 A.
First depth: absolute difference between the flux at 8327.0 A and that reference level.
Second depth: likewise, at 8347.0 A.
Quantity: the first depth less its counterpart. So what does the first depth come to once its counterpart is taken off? 0.90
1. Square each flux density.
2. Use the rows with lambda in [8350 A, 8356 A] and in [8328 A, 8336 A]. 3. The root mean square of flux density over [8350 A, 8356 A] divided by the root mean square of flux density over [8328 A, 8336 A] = 0.98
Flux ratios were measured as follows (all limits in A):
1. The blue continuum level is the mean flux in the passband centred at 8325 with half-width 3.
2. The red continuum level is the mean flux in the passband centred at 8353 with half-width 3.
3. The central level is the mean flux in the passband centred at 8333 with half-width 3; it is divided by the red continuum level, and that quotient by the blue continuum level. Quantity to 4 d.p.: 0.0546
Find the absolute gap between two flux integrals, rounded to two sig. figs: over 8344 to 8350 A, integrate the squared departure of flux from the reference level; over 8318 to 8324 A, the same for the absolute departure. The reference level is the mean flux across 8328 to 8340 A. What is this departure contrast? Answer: 11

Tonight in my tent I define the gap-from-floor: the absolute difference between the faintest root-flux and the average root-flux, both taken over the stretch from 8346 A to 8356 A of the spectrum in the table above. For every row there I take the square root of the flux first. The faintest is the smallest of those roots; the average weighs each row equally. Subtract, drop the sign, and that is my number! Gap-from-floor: 0.11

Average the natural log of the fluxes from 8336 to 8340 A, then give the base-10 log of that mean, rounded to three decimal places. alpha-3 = 0.461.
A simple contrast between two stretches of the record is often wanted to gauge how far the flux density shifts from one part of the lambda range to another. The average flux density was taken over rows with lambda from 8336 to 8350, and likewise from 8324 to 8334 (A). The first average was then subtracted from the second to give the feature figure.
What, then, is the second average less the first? 1.3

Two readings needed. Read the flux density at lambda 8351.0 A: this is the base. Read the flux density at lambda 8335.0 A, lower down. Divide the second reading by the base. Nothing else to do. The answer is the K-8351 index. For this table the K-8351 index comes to 1.05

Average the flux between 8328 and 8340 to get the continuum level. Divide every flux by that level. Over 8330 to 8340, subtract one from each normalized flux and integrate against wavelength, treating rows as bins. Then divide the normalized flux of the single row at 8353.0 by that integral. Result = -38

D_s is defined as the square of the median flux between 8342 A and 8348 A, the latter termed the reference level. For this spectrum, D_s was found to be 272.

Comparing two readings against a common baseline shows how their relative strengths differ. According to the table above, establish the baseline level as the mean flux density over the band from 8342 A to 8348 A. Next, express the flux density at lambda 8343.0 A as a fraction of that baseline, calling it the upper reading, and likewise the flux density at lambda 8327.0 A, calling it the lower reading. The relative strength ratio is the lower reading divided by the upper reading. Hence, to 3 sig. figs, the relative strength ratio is 1.11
